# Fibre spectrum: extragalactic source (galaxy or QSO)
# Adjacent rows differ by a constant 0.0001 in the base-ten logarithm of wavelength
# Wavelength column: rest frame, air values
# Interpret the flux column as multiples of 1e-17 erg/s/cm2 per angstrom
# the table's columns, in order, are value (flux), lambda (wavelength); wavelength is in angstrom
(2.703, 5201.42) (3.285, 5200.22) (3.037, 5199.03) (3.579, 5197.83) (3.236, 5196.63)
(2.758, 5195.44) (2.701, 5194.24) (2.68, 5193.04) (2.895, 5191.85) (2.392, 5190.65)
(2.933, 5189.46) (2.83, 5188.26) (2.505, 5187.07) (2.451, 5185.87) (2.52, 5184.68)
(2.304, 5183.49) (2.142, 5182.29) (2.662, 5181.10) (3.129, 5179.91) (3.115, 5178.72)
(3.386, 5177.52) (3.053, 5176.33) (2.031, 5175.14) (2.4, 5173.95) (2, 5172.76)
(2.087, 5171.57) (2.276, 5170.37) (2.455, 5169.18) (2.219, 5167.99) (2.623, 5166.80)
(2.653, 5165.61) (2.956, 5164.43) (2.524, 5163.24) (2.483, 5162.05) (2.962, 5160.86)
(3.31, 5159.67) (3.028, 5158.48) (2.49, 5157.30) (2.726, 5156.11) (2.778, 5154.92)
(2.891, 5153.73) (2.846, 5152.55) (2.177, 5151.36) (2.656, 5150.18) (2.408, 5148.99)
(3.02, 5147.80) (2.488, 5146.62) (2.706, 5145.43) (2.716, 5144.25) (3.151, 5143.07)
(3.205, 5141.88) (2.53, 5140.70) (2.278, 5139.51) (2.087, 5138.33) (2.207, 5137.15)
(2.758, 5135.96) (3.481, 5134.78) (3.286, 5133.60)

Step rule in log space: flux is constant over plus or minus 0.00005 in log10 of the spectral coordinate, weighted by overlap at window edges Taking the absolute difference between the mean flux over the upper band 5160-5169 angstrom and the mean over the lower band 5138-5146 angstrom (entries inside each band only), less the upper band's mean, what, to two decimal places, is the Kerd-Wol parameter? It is -2.60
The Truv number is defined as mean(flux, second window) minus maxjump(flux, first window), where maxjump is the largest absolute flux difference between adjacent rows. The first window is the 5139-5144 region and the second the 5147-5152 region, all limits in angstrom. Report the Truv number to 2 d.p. 1.89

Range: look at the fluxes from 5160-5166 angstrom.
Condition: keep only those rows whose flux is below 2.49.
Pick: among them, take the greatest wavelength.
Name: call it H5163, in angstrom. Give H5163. 5162.05 angstrom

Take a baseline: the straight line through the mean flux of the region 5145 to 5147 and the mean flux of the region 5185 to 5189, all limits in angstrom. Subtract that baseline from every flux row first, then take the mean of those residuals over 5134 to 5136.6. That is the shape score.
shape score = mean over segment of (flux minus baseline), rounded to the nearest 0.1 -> 0.5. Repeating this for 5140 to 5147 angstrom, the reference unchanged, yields 0.2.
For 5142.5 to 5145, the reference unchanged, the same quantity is 0.3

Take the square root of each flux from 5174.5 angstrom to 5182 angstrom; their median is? 1.76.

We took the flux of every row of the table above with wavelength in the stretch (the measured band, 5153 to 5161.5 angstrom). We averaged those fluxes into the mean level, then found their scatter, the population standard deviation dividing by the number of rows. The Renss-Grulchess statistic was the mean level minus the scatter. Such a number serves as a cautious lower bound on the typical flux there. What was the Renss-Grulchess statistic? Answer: 2.64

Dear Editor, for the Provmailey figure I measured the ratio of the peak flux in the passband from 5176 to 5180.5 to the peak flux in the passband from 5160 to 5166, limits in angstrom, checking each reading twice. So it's 1.14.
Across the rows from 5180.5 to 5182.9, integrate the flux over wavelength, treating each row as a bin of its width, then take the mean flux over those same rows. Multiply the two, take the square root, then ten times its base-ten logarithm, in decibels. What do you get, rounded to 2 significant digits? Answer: 5.7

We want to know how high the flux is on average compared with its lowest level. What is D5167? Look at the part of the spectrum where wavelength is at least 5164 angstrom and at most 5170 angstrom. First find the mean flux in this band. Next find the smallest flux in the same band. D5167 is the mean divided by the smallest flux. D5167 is 1.16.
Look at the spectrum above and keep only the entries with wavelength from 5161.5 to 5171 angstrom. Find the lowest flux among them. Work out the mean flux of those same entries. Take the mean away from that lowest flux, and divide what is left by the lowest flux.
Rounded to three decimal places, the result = -0.137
